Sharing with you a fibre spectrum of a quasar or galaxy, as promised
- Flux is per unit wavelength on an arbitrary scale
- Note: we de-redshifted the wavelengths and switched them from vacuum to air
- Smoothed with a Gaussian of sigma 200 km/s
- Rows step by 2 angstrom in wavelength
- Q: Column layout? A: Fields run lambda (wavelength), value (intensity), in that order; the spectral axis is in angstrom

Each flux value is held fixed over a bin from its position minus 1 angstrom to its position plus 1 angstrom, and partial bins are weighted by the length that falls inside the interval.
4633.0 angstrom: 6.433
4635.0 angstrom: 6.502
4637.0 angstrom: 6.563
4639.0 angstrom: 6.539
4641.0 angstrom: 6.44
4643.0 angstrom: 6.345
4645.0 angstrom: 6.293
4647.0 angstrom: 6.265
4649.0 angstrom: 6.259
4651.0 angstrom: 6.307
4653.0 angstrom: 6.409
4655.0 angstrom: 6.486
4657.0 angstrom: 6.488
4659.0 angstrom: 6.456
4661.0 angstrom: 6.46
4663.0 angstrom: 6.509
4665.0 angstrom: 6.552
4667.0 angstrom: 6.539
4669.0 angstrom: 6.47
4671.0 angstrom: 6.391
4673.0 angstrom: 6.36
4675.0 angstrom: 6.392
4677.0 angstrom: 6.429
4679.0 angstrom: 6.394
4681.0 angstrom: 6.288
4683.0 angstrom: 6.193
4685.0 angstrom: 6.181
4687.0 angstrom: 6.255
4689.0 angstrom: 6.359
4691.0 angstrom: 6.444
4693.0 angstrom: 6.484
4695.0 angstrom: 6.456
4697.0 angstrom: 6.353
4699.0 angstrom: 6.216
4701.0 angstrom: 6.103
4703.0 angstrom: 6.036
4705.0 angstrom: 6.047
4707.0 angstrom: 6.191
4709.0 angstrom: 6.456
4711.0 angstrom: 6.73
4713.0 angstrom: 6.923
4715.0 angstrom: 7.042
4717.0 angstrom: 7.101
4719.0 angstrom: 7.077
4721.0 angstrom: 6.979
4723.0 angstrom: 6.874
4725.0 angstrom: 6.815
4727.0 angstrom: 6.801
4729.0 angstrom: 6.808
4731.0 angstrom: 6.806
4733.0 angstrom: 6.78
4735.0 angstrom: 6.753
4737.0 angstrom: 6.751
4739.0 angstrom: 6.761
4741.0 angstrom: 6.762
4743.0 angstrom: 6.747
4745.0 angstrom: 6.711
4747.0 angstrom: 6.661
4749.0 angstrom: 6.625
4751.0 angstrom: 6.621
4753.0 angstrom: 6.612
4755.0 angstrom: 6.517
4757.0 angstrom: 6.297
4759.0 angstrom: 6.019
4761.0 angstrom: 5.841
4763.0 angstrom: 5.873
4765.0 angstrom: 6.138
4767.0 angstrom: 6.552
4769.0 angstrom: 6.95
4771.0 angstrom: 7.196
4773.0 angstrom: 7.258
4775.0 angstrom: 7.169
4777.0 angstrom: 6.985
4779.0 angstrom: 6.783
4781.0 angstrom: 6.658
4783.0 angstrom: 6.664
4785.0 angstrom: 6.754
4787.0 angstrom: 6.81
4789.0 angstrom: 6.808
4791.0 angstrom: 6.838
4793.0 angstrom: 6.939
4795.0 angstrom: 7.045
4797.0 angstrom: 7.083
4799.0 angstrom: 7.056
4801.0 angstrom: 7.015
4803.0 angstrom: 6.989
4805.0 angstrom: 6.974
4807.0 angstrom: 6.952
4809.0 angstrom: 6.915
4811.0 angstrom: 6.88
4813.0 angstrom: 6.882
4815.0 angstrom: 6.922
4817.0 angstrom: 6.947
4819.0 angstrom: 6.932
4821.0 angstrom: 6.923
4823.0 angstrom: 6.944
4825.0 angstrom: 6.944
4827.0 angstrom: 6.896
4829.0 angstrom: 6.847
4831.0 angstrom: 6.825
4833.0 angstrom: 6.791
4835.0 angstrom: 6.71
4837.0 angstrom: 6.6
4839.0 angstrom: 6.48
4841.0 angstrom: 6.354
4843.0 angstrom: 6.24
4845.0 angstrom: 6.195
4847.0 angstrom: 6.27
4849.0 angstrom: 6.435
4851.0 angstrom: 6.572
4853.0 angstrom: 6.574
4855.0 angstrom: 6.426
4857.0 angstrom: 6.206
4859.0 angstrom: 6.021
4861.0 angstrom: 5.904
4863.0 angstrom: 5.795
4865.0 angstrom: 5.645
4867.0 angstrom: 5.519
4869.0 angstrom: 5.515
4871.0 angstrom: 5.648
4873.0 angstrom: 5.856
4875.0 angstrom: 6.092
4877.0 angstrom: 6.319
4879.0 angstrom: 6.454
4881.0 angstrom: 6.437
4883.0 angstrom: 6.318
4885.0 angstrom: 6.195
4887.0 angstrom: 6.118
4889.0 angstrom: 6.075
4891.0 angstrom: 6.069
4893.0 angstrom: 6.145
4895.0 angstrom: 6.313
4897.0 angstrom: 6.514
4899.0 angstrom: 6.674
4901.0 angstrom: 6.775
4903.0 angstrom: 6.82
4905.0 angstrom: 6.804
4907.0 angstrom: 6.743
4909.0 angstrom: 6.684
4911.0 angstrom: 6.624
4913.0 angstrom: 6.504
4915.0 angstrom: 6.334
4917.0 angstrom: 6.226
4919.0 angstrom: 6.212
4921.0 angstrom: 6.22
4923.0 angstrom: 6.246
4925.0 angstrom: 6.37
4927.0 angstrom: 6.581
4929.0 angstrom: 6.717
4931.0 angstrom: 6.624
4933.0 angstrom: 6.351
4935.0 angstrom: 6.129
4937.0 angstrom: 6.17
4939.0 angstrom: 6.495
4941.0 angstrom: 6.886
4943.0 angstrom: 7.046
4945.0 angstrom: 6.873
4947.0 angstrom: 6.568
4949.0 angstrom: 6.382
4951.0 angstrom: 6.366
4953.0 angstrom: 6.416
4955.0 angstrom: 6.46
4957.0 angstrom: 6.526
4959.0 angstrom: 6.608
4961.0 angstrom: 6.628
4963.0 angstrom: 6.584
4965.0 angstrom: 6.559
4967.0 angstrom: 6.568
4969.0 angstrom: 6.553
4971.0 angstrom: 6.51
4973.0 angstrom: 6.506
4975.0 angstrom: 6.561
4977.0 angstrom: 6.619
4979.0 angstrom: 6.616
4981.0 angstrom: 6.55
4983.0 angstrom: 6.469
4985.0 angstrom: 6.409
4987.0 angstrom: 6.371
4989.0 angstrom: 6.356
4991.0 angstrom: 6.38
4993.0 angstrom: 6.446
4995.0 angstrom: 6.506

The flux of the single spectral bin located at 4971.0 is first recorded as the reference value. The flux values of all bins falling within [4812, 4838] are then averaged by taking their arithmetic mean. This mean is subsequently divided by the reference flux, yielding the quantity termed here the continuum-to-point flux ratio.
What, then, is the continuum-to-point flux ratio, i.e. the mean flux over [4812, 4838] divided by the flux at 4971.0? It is 1.05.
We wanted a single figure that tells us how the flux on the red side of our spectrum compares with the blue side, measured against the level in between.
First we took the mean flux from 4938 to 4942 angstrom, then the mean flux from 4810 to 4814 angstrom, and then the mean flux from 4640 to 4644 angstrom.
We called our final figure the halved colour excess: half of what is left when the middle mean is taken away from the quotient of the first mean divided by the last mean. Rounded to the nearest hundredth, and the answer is -2.92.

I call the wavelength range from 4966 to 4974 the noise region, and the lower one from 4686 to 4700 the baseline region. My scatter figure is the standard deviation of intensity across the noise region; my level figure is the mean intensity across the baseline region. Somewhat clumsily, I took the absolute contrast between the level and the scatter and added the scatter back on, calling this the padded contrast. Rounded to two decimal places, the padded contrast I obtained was 6.37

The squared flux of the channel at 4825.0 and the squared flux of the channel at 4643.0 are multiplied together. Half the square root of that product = 22.0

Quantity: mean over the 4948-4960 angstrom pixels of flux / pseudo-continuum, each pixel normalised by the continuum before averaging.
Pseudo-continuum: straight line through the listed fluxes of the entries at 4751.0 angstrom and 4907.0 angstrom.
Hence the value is 0.95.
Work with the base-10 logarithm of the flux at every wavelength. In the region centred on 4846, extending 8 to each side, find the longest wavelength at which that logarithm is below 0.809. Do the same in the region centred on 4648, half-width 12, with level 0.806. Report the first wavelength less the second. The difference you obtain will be 198 angstrom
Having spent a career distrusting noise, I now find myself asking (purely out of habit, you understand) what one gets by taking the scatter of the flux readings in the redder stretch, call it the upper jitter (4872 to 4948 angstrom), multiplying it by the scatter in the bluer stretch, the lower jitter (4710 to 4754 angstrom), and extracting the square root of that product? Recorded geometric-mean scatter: 0.20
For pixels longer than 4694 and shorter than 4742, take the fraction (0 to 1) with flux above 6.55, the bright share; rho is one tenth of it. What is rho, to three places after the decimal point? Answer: 0.067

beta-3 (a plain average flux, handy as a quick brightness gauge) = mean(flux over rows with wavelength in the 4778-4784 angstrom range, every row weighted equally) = 6.70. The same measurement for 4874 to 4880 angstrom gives 6.29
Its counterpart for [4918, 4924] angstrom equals 6.23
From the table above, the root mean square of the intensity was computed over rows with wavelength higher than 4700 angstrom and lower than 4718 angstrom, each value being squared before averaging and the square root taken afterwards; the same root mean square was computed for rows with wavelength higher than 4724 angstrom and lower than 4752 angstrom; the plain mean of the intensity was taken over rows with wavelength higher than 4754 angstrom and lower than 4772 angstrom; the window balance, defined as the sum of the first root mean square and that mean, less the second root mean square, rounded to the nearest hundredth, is 6.16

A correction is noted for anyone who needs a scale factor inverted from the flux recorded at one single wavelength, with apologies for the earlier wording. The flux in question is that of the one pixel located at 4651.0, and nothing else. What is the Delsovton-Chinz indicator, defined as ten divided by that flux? 1.59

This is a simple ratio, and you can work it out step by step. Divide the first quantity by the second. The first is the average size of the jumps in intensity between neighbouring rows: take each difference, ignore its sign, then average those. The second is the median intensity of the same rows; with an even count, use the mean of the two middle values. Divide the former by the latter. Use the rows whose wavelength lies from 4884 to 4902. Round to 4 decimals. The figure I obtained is 0.0168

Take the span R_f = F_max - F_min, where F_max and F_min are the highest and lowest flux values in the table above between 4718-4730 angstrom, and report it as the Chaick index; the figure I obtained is 0.28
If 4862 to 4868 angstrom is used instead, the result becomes 0.28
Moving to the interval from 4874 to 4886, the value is 0.36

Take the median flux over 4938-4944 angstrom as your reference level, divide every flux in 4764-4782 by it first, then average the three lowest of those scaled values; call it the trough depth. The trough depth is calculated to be 0.937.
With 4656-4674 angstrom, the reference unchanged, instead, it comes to 0.930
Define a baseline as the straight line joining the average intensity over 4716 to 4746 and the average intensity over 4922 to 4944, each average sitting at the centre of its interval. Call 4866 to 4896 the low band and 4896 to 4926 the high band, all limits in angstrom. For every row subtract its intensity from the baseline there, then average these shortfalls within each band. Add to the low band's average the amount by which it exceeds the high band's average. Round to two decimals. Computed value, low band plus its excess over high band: 1.02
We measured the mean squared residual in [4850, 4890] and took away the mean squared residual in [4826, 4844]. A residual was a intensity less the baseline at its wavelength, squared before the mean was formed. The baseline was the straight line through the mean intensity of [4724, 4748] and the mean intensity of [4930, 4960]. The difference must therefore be 0.34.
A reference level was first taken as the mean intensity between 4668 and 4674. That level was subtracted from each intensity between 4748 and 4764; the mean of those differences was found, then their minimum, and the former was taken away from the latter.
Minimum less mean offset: -0.46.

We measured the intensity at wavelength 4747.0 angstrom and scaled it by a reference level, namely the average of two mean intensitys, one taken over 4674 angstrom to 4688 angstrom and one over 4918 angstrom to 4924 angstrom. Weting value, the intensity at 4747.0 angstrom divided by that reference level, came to 1.06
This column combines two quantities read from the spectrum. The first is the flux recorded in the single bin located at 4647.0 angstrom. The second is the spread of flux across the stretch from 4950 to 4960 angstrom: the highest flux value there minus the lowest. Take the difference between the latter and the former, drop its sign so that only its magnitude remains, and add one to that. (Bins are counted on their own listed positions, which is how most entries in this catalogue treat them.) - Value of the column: 7.0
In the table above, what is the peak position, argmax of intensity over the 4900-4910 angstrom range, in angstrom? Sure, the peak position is 4903.0 angstrom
